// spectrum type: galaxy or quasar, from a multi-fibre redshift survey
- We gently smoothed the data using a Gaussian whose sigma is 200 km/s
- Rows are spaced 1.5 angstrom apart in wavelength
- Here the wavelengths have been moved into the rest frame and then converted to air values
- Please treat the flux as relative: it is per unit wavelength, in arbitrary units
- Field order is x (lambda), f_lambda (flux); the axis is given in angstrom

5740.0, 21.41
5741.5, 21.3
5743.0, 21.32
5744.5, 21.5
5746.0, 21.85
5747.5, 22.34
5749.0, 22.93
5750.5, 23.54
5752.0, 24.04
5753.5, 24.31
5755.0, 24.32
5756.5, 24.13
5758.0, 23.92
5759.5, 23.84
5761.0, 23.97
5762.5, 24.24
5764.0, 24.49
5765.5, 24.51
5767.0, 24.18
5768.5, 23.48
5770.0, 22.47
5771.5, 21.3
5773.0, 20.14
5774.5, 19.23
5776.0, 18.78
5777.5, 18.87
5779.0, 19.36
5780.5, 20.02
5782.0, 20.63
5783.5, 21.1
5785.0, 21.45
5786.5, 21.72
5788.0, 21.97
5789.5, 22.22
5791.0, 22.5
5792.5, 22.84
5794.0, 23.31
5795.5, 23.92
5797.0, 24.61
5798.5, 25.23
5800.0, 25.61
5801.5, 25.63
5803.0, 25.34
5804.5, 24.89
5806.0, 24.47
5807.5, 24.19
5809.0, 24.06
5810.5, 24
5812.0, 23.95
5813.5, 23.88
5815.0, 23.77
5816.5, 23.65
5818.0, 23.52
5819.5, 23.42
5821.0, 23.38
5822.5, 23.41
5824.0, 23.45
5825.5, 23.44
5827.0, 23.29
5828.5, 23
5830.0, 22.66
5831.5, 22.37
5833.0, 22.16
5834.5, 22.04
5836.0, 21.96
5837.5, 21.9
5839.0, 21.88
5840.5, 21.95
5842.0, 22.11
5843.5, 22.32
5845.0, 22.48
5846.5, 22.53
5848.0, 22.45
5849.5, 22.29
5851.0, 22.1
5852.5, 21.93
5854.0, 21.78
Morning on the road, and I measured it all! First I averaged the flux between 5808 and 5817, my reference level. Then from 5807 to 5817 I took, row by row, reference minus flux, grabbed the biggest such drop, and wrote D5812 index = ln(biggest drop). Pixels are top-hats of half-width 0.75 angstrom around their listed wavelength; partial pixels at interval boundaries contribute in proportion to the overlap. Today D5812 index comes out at -1.4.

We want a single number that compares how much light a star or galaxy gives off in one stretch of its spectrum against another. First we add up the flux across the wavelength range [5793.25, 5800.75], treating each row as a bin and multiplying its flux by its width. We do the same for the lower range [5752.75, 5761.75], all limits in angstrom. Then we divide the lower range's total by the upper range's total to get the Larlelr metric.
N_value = 1.18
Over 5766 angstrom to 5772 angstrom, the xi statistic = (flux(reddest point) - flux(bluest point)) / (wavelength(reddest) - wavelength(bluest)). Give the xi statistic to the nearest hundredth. -0.64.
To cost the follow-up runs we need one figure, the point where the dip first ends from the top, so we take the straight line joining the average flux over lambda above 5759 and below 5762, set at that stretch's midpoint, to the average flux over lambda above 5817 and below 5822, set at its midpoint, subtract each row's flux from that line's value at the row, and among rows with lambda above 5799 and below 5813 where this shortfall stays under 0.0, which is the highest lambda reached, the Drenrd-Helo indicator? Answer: 5812.0 angstrom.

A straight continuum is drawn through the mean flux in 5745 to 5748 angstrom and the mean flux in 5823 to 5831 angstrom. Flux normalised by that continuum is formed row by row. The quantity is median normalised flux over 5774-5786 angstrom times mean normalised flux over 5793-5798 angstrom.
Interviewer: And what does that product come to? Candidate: 0.92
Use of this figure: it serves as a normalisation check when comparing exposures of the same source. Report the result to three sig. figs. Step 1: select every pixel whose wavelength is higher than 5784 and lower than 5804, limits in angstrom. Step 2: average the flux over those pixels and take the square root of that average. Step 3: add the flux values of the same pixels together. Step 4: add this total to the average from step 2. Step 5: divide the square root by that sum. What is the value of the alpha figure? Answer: 0.0147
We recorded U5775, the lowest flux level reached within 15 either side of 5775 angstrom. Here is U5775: 18.78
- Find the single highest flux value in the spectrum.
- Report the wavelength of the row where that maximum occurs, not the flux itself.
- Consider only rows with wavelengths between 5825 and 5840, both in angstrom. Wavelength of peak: 5825.5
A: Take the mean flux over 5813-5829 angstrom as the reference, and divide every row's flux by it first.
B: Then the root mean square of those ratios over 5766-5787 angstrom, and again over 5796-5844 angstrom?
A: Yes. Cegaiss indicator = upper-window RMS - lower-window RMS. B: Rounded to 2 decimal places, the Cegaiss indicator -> 0.11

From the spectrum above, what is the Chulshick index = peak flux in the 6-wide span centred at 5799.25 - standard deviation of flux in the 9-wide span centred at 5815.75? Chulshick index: 25.4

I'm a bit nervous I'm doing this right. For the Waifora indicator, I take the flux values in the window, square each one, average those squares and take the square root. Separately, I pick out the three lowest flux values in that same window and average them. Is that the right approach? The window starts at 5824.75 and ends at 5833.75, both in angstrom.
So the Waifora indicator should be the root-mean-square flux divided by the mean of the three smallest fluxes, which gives 1.02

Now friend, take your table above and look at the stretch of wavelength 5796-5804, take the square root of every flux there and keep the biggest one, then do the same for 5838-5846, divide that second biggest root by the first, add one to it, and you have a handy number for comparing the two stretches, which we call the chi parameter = 1.94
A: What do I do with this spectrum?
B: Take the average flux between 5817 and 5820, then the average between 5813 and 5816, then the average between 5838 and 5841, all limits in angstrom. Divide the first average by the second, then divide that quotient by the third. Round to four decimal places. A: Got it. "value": 0.0450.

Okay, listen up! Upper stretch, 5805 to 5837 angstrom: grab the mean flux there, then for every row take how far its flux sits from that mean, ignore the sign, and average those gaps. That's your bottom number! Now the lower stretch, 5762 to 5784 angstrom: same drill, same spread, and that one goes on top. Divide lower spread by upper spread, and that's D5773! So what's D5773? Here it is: 3.4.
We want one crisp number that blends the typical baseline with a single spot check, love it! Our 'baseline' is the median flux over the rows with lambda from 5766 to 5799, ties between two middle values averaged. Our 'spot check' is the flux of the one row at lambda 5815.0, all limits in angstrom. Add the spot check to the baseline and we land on 45.6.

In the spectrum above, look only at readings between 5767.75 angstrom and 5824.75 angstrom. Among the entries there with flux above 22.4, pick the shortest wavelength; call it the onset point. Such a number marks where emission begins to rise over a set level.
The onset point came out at 5768.5 angstrom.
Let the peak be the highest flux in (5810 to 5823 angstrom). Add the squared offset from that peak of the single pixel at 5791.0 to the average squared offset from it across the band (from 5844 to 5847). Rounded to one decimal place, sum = 4.5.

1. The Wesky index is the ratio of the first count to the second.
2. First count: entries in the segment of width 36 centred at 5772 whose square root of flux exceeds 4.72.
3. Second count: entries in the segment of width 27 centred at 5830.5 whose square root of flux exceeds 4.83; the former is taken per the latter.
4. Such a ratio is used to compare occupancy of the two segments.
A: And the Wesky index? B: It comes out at 1.8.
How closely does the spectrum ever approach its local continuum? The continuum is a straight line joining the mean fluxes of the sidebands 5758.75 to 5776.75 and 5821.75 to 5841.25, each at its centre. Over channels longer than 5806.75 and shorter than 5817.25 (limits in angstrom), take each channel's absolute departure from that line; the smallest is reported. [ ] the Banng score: 1.1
